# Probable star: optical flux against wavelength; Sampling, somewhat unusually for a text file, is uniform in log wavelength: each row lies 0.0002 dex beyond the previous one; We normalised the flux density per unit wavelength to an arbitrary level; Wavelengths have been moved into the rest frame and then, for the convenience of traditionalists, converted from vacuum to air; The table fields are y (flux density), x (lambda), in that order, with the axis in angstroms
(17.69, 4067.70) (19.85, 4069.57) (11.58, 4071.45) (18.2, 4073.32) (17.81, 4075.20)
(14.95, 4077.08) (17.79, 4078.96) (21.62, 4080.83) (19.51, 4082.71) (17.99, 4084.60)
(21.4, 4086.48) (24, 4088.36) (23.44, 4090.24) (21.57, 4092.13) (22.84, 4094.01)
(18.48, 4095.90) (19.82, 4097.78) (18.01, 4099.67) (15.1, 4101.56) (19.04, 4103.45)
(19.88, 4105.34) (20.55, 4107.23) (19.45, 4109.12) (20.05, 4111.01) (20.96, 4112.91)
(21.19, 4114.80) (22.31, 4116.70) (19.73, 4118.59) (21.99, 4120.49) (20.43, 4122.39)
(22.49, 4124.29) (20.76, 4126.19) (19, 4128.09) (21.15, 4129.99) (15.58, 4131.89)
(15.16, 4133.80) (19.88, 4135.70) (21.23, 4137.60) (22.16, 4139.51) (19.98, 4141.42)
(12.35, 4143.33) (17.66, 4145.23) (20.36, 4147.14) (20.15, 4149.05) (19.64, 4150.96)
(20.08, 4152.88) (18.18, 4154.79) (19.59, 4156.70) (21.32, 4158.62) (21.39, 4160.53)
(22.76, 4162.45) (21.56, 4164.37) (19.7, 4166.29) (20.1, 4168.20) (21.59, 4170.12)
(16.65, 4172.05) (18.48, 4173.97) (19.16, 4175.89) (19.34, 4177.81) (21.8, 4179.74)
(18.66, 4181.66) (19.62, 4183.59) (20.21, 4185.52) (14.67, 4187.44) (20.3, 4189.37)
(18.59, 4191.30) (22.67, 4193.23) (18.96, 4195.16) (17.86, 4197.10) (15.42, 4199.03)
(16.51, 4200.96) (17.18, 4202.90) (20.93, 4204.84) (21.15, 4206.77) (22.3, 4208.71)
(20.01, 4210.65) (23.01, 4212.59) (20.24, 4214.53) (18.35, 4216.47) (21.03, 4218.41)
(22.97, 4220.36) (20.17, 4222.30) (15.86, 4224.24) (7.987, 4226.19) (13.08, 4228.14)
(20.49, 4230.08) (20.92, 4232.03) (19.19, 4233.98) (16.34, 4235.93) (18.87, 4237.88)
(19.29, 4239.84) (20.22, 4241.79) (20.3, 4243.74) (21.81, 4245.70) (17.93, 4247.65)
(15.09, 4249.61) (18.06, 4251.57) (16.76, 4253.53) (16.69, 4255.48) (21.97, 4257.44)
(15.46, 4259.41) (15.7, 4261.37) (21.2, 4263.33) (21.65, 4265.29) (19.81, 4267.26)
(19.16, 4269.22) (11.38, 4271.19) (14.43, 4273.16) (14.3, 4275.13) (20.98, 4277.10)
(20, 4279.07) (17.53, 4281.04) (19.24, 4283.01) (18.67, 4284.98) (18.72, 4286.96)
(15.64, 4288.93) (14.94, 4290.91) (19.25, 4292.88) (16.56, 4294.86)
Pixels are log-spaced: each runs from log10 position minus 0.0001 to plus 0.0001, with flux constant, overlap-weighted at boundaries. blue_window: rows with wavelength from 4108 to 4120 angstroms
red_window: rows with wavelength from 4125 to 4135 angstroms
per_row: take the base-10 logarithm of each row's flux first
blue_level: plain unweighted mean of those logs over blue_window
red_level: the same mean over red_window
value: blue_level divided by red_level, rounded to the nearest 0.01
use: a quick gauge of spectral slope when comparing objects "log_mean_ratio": 1.04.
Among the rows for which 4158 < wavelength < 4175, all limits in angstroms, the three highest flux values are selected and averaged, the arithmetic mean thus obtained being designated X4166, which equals 22.0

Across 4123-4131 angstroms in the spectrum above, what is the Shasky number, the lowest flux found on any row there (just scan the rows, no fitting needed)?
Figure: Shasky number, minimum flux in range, 19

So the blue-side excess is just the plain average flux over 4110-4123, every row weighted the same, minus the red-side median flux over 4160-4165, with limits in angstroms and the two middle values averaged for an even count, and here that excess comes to -0.6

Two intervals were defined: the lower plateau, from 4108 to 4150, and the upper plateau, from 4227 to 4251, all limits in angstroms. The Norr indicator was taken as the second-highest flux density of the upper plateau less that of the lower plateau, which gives -1.4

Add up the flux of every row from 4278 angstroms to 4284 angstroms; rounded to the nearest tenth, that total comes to 56.8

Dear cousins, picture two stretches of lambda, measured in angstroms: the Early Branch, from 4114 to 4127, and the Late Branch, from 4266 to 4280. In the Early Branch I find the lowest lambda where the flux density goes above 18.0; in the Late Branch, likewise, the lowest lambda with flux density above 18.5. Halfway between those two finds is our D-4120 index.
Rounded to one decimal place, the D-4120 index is 4191.0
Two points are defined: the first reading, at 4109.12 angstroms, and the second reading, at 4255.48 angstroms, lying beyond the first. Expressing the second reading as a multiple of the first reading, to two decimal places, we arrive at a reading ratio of 0.86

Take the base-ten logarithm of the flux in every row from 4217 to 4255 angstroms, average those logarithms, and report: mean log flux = 1.251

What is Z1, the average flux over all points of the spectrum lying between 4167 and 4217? 19.4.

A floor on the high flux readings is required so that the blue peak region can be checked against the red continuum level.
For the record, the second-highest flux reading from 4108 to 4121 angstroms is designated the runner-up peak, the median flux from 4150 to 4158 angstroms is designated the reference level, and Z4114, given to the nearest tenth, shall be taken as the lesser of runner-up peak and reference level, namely 19.6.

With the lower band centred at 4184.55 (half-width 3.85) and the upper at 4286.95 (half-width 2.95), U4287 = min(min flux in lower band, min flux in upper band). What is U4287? 14.7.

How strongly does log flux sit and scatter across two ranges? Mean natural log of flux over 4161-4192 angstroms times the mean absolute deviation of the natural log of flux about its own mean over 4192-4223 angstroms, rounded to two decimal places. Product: 0.29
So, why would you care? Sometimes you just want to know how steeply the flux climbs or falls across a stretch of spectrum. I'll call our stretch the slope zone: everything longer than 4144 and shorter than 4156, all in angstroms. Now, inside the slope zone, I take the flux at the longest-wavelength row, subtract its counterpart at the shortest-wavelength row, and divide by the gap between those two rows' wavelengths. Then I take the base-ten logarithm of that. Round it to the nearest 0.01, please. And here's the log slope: -1.26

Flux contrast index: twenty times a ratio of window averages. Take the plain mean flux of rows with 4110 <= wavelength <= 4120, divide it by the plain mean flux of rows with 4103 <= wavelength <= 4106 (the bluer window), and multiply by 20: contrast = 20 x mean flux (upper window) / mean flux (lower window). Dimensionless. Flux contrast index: 21.4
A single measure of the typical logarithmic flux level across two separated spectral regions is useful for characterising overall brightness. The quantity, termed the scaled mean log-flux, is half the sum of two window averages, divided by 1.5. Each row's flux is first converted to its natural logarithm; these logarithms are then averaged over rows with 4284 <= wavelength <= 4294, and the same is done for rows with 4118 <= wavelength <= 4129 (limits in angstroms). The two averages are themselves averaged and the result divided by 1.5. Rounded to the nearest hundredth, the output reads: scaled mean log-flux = 1.96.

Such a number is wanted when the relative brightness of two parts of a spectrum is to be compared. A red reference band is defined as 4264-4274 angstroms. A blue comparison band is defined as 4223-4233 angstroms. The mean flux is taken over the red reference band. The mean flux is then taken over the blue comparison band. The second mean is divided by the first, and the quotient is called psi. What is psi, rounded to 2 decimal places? 0.91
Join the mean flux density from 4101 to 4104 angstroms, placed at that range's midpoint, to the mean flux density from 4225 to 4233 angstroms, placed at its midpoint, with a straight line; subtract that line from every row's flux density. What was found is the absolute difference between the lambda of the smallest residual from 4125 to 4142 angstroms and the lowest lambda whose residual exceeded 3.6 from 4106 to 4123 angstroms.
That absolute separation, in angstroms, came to 20.9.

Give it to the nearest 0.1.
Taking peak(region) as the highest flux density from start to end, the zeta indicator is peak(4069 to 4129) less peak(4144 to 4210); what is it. 1.2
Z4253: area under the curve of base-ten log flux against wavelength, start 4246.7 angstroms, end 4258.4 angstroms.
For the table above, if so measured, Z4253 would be 14.6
